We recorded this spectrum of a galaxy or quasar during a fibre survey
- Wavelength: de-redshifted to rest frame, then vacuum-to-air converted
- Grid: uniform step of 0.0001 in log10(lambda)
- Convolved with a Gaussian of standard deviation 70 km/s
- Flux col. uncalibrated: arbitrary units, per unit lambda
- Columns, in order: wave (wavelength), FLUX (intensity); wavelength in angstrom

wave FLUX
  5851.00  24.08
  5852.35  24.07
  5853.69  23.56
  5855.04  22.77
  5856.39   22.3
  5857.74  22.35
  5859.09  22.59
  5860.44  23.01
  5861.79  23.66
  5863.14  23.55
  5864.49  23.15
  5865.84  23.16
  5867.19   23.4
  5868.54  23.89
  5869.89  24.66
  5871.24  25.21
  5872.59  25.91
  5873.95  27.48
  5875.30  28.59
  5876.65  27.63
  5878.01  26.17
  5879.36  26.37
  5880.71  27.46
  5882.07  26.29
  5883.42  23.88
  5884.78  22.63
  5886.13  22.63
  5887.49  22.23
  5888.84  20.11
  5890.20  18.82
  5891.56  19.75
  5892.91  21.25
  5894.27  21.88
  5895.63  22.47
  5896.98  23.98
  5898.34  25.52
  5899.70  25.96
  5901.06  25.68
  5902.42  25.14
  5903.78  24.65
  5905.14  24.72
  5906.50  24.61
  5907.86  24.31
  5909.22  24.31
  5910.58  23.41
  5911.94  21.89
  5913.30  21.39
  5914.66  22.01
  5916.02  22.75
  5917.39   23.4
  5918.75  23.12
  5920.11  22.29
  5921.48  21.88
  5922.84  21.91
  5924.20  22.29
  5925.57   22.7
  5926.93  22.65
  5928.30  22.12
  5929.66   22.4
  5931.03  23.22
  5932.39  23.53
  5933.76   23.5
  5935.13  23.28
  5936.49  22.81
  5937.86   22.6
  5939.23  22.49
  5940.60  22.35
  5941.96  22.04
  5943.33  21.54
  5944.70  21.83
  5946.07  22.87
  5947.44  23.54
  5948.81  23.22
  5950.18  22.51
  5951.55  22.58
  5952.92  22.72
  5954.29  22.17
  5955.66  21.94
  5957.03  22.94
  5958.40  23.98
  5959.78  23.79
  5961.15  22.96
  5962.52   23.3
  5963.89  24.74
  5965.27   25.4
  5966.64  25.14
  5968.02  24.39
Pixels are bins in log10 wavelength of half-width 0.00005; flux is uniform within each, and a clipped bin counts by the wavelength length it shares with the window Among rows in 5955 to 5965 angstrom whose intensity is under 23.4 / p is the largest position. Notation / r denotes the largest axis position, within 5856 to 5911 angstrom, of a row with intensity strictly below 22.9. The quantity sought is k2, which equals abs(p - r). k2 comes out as 66.9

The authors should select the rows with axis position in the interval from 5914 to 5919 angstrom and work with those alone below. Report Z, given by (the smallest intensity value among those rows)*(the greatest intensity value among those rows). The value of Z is 515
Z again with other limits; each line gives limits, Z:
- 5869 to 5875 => 678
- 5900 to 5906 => 633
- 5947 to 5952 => 530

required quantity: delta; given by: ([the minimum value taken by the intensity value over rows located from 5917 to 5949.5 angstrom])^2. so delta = 464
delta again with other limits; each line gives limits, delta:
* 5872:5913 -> 354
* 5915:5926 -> 479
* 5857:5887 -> 500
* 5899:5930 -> 458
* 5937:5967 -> 464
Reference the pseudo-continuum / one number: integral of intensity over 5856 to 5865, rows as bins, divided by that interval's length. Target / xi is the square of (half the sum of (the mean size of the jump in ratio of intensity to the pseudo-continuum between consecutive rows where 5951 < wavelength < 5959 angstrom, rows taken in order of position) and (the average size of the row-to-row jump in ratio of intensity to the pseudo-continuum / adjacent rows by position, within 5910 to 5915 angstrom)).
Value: 0.0010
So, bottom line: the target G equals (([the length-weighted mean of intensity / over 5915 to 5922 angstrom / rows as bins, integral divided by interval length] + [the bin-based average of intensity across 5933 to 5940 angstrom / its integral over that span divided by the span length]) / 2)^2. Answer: 519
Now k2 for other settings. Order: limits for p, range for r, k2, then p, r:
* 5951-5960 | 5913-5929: 28.7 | 5957.03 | 5928.30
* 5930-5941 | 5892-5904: 45.0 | 5940.60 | 5895.63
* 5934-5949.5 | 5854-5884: 89.7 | 5948.81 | 5859.09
